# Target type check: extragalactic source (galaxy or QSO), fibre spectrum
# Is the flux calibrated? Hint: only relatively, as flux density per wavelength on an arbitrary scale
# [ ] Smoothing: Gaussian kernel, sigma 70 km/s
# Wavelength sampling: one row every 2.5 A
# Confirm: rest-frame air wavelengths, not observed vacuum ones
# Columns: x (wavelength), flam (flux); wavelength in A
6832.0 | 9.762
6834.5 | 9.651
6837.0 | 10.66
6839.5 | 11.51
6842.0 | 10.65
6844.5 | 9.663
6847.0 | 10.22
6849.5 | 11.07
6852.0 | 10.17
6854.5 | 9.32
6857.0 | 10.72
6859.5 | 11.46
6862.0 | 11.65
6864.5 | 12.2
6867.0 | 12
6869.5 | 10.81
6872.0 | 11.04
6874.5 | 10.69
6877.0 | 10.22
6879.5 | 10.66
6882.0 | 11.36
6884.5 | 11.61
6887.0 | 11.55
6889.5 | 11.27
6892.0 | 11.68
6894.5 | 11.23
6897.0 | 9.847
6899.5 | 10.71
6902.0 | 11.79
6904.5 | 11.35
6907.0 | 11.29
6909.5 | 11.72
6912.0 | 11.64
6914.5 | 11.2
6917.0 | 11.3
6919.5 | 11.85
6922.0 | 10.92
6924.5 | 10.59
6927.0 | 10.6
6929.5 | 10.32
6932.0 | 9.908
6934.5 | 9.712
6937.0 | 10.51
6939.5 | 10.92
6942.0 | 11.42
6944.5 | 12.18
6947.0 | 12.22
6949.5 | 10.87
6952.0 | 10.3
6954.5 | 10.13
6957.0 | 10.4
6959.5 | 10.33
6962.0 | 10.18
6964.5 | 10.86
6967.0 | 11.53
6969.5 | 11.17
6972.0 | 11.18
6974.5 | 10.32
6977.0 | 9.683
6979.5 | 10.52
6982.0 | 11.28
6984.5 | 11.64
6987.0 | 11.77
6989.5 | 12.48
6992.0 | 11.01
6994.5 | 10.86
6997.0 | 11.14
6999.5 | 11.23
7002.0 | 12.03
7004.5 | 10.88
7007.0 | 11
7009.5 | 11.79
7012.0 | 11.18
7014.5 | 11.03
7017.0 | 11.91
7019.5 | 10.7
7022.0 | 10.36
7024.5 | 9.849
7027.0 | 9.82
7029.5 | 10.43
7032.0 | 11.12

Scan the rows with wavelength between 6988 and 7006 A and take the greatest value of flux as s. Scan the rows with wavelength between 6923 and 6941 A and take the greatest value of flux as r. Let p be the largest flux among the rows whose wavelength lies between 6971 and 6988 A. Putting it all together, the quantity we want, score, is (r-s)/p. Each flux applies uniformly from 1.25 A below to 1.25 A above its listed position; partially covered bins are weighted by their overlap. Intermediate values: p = 11.77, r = 10.92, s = 12.48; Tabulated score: -0.13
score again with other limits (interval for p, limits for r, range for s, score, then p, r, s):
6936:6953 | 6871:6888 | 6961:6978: 0.01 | 12.22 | 11.61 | 11.53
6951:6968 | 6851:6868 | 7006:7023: 0.03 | 11.53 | 12.2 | 11.91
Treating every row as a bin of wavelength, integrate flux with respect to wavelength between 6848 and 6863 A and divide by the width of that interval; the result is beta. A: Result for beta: 10.7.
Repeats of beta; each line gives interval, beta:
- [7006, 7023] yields 11.2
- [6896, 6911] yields 11.1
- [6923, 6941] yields 10.4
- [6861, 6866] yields 11.9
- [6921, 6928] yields 10.7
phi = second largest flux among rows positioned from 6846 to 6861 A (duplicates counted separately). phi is 11.07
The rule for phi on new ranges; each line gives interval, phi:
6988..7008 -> 12.03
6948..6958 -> 10.4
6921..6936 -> 10.6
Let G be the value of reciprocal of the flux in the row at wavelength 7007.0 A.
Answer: 0.091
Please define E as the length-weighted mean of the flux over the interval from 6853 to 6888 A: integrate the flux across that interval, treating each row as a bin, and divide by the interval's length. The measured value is 11.1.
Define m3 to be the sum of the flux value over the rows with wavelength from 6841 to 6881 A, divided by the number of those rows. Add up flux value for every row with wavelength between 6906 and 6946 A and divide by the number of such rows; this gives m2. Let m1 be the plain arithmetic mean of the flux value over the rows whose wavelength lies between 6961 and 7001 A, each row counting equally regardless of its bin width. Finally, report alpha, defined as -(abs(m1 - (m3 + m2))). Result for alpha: -10.7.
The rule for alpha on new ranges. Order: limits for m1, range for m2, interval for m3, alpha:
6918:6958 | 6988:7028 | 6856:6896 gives -11.5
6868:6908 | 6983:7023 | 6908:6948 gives -11.3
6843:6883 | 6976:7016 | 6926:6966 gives -11.1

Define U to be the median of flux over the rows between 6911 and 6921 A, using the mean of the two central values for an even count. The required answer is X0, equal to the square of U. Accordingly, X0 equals 132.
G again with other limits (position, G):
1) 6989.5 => 0.080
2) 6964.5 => 0.092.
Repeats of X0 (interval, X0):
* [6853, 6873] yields 127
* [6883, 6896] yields 133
